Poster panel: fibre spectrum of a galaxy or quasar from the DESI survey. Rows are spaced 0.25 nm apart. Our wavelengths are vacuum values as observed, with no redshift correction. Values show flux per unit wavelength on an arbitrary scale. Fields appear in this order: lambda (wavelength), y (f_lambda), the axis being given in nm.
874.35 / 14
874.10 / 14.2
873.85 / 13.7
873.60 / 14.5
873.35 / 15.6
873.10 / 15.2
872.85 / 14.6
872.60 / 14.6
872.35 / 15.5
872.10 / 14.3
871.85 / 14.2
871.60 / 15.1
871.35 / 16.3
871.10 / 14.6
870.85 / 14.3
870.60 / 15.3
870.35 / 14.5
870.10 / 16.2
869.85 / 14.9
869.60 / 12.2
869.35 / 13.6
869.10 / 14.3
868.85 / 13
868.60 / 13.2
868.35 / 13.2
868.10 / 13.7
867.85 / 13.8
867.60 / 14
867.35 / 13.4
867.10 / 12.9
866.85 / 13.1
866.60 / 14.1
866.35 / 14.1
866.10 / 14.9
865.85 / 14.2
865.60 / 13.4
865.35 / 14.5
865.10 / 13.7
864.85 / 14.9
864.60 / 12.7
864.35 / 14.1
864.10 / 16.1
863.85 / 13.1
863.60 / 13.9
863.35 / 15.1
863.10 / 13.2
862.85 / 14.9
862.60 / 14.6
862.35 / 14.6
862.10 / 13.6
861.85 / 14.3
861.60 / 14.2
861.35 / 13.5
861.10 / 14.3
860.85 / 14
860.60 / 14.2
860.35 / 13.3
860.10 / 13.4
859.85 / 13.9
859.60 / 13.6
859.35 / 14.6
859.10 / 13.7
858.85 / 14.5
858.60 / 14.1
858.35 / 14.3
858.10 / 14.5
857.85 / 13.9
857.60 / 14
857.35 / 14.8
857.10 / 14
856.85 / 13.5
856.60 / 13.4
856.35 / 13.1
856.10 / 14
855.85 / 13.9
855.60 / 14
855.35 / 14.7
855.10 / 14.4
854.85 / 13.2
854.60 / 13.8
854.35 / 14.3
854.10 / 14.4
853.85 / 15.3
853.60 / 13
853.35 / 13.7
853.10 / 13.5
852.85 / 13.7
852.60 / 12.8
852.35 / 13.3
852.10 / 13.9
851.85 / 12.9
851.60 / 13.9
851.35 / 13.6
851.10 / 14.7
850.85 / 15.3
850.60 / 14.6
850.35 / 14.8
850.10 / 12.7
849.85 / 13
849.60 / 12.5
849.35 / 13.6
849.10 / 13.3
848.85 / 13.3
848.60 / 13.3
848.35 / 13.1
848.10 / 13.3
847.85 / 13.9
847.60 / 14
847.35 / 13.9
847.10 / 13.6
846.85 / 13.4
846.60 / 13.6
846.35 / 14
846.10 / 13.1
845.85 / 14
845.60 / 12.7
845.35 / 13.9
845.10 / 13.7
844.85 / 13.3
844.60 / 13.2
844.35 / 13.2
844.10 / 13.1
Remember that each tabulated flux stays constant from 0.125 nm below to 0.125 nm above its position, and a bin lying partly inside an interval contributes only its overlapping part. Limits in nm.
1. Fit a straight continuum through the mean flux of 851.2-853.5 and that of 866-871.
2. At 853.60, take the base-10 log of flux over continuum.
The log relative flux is -0.017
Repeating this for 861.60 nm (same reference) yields 0.014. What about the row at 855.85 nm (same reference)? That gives 0.010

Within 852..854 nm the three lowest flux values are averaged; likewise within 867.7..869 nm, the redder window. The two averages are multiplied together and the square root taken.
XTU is 13.1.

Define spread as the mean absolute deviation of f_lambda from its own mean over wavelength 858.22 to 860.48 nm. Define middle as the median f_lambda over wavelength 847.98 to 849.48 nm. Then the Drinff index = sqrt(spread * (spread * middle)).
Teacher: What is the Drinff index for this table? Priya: 1.43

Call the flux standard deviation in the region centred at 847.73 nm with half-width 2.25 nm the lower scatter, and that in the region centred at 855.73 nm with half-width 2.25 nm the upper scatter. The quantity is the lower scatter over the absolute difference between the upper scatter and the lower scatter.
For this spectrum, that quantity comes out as 2.7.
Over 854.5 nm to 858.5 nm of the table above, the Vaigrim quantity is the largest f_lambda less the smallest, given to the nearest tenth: 1.7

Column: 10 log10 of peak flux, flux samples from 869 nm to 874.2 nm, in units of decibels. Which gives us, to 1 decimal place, 12.1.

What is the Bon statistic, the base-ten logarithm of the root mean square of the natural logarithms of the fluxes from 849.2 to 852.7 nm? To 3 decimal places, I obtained 0.417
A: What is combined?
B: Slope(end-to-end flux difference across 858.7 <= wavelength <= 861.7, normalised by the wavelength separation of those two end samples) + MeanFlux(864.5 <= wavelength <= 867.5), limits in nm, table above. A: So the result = 13.7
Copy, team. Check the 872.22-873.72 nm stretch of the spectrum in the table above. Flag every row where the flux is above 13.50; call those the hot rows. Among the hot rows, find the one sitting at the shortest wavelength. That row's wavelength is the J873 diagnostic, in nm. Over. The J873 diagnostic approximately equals 872.35 nm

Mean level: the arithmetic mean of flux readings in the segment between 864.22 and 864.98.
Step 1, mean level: 13.9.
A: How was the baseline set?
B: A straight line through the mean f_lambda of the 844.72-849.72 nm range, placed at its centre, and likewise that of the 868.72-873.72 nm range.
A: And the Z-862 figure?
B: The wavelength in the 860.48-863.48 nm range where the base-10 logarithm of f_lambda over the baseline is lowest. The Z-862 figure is 863.10 nm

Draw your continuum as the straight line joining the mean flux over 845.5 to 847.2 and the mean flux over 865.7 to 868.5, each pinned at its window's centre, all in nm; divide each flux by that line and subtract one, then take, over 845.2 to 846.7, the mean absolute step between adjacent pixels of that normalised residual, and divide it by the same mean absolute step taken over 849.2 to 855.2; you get 1.2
